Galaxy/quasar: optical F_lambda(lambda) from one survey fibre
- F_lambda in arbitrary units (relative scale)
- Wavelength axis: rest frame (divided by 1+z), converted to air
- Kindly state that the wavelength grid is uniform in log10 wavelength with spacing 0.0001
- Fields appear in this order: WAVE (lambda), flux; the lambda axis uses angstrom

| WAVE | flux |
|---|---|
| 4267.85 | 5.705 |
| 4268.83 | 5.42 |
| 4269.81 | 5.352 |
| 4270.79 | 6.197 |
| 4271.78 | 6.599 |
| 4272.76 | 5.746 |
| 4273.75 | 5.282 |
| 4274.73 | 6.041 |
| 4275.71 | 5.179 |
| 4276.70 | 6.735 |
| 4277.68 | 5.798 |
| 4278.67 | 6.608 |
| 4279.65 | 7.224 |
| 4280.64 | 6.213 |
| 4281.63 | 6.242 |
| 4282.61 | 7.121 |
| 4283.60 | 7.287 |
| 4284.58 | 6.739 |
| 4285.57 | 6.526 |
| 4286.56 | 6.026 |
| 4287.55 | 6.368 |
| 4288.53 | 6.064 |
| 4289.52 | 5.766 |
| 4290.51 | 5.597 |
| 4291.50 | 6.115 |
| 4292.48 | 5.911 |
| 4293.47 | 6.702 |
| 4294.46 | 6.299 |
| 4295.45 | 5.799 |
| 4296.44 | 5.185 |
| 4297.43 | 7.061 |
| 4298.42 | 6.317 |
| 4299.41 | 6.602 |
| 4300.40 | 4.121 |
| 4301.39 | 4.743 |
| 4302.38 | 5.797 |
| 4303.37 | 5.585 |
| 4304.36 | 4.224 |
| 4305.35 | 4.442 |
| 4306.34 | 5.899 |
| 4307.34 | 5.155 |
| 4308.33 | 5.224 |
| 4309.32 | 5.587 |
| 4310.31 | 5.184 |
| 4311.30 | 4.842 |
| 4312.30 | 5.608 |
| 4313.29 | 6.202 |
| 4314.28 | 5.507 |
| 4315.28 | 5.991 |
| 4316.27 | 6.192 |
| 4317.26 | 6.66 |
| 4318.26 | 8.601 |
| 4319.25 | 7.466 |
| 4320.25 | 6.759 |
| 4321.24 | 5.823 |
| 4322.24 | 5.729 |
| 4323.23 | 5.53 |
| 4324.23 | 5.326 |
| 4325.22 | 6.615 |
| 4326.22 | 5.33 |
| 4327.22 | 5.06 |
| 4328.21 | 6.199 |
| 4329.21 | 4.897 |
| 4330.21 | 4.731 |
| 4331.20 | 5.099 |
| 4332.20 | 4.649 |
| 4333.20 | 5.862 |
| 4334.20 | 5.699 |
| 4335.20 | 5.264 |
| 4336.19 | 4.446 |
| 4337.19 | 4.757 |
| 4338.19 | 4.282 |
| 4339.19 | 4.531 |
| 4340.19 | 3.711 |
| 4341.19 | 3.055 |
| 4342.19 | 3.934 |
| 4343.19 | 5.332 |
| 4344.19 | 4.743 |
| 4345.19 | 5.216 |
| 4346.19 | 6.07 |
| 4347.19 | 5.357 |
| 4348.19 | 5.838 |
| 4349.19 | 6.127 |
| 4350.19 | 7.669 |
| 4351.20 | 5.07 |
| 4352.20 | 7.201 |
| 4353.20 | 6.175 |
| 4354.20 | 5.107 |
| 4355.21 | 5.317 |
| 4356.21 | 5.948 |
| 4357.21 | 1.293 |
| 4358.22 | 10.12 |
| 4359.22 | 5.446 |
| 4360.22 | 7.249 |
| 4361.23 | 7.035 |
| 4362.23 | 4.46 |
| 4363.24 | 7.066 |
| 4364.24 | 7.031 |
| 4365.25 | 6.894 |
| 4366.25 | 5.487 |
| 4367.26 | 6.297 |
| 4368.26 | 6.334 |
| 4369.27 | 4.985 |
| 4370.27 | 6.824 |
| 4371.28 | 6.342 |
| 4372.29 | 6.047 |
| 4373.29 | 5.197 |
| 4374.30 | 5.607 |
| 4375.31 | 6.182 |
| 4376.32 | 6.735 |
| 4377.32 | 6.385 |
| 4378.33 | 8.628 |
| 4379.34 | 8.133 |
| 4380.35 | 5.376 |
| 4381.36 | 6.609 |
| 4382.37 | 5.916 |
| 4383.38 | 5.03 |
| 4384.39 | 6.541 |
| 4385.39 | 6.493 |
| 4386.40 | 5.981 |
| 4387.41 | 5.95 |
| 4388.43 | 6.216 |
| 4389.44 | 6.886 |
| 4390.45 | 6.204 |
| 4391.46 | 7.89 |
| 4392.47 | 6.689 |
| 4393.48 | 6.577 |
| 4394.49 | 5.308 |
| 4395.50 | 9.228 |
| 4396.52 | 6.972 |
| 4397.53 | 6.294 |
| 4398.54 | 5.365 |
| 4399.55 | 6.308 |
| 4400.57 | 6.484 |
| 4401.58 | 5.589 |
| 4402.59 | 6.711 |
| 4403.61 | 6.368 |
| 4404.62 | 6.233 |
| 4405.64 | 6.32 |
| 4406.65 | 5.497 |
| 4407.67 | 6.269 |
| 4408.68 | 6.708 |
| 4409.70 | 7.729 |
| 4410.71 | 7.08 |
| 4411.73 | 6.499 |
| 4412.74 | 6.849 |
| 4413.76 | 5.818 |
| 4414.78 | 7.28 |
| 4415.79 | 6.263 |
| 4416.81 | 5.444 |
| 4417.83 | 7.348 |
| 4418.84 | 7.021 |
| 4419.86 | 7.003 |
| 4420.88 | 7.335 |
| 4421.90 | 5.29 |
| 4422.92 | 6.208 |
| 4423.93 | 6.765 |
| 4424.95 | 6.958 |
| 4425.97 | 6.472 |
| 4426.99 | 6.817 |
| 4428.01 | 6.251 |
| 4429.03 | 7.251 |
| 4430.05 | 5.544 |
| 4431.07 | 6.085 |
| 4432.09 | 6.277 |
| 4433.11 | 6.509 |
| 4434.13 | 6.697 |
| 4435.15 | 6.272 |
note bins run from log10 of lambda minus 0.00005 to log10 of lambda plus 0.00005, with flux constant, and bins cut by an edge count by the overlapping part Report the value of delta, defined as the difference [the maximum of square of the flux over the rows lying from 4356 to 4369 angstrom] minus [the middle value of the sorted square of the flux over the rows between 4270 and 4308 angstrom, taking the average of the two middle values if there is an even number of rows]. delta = 66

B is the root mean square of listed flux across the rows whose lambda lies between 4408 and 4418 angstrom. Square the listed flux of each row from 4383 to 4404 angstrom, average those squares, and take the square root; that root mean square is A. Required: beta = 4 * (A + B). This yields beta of 52.9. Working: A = 6.5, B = 6.74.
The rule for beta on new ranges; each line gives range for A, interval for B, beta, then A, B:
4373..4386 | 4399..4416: 51.8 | 6.5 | 6.49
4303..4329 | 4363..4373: 48.9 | 5.9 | 6.36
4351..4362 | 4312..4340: 48.3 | 6.3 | 5.75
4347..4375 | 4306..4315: 46.8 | 6.2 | 5.48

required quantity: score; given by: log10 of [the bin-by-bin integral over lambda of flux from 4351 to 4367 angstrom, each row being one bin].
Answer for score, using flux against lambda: 1.99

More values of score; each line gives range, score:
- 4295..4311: 1.94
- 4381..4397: 2.02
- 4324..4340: 1.92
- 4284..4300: 2.00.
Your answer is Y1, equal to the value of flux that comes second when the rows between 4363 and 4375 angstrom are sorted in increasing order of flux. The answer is 5.197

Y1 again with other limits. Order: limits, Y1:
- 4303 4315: 4.442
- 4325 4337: 4.649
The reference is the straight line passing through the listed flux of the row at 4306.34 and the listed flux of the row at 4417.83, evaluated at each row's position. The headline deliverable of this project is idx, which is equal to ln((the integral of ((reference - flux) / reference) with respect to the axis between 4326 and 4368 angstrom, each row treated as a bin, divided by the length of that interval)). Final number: -1.94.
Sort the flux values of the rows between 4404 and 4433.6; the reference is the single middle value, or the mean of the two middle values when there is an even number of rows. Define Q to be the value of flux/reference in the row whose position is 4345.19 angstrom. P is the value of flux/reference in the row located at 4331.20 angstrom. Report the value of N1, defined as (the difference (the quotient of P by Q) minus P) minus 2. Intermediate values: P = 0.78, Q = 0.80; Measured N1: -1.81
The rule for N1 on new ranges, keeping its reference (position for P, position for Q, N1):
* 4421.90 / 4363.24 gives -2.07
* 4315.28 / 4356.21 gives -1.91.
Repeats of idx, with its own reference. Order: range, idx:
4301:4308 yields -2.06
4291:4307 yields -3.81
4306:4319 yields -4.64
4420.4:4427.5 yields -2.13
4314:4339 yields -2.59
